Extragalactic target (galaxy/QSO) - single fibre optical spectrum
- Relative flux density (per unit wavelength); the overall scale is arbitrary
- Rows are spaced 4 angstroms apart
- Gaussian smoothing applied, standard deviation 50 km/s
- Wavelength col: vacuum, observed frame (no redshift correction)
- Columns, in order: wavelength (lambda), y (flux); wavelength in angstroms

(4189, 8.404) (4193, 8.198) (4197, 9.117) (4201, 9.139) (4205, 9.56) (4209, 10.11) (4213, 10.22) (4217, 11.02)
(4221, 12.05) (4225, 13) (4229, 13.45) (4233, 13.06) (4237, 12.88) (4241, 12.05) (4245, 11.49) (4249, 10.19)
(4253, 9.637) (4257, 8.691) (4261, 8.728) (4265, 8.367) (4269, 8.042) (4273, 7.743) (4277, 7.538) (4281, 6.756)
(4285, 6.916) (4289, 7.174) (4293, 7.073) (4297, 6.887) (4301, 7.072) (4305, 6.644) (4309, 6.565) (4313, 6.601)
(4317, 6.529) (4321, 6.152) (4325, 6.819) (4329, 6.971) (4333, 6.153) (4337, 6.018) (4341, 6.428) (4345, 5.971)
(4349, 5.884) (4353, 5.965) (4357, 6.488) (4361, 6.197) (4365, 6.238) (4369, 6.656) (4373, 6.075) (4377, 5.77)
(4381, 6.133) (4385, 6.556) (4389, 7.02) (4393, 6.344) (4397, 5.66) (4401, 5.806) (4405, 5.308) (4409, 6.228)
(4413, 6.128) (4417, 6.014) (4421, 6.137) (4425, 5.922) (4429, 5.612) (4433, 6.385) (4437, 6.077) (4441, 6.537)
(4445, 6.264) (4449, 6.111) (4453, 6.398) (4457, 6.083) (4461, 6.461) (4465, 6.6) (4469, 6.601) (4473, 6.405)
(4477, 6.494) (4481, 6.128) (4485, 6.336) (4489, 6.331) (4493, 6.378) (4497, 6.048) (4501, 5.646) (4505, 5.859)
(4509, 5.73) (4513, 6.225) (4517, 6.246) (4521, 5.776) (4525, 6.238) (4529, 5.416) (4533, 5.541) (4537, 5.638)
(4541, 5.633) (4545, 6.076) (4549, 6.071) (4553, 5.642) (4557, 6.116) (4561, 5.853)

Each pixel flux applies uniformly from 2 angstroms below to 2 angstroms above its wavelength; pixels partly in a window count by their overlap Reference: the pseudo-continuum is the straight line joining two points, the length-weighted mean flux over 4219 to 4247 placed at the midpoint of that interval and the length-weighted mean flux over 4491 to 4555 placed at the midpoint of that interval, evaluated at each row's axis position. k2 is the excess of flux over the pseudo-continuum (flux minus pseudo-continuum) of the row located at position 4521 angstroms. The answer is -0.2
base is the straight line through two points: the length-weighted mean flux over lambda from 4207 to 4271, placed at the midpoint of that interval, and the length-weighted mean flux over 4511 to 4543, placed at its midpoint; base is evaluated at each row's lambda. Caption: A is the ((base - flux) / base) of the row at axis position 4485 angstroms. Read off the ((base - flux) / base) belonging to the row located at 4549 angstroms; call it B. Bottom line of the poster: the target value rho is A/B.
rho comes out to -0.3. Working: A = 0.03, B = -0.1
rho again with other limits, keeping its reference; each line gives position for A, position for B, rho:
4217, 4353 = 0.0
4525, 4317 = -0.2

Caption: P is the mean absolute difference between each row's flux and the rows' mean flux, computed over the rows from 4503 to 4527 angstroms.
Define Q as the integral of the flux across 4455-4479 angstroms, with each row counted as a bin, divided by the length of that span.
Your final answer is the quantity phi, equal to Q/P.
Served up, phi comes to 29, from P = 0.22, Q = 6.4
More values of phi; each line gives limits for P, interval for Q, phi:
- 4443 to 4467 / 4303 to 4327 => 39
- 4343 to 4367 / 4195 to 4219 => 54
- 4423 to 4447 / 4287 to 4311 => 26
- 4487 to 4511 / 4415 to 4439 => 24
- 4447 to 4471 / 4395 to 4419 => 32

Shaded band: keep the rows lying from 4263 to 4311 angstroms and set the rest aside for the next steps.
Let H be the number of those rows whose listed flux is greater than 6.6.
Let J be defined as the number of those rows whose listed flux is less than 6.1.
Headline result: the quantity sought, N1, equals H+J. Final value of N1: 11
